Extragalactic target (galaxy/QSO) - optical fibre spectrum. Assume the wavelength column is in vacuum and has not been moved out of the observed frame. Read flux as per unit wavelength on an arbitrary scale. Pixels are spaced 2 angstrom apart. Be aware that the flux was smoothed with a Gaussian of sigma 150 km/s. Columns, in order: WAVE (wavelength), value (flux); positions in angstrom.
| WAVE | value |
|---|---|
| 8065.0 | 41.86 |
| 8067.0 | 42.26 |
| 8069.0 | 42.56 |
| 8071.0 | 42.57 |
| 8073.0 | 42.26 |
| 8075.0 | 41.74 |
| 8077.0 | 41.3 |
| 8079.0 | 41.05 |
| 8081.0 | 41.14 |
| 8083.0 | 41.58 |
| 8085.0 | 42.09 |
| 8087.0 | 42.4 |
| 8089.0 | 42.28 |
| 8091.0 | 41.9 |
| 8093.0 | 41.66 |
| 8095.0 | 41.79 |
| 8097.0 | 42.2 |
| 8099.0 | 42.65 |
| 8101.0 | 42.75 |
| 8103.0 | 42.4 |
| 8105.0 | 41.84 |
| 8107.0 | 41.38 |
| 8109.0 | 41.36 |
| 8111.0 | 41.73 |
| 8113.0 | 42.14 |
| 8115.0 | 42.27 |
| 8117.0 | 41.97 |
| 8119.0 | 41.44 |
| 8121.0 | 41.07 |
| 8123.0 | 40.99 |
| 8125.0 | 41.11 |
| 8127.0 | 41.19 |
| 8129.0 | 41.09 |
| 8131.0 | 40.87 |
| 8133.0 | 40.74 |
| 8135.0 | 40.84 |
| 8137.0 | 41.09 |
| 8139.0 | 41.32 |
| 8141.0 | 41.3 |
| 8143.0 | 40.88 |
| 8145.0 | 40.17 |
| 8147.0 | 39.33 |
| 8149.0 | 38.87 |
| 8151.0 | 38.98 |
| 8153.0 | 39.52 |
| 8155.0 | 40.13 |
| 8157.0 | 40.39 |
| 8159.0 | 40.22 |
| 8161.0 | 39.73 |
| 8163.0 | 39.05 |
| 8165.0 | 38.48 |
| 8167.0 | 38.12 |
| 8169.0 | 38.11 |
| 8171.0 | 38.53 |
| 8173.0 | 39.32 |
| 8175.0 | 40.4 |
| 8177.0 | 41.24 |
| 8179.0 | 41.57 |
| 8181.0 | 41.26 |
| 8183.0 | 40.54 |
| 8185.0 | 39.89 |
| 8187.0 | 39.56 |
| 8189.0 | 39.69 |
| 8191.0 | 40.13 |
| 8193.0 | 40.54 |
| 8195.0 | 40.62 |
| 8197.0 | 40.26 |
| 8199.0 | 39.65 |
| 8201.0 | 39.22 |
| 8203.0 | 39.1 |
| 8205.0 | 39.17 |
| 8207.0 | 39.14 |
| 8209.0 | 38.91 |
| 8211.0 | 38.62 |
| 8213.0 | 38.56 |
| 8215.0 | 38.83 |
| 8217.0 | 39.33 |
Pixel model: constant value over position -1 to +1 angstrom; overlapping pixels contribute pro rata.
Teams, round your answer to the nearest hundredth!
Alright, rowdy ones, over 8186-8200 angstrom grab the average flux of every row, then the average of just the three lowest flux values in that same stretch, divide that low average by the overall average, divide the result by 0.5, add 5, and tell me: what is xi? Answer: 6.98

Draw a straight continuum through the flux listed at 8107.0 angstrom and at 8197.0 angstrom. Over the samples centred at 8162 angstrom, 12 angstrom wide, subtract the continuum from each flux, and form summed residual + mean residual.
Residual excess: -10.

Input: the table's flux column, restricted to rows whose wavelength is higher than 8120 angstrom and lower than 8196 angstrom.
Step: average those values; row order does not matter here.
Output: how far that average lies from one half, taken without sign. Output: 39.7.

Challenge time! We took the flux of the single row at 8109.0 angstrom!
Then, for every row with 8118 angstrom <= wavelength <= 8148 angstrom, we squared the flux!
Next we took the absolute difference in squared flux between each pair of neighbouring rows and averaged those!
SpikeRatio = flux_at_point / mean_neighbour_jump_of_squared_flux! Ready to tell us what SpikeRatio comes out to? 1.94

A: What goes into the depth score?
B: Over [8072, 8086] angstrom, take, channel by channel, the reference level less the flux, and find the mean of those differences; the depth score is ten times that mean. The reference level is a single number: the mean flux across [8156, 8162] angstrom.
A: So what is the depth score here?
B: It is -15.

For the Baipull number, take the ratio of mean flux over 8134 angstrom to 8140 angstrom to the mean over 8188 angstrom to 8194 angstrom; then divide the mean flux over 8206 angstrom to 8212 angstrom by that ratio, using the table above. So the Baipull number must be 38.0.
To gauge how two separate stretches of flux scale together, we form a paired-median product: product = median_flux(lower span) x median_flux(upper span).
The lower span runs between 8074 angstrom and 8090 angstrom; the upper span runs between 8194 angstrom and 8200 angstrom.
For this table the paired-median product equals 1677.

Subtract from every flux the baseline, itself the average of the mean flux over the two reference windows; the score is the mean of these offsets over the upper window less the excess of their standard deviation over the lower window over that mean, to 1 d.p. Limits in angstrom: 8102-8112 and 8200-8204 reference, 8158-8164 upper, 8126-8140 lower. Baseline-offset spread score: -1.8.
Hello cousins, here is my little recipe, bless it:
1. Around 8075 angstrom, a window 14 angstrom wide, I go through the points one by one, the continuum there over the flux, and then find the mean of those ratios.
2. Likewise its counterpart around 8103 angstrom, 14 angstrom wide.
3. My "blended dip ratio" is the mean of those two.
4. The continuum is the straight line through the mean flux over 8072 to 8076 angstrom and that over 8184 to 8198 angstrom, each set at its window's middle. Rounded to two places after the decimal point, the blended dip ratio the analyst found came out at 1.00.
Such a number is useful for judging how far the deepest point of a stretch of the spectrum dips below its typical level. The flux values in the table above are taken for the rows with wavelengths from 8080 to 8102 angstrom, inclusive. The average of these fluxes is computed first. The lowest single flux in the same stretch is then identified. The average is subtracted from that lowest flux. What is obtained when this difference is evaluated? -0.9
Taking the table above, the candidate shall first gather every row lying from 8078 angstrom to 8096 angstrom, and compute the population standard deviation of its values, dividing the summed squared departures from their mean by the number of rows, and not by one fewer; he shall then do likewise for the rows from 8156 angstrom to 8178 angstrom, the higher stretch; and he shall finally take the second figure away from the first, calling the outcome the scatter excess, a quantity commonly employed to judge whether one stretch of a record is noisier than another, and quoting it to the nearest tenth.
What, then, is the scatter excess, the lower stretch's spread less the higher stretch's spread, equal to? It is -0.6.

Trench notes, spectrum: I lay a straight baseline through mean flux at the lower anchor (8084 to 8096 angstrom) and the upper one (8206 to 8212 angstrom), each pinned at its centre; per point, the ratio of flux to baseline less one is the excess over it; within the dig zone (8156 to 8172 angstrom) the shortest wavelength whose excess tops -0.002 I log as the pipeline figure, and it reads 8157.0 angstrom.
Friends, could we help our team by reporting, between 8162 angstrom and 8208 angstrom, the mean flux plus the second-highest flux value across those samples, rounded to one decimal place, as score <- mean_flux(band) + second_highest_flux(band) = 81.0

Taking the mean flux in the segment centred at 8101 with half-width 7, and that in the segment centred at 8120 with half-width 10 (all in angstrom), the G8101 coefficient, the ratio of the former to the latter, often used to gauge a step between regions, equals 1.02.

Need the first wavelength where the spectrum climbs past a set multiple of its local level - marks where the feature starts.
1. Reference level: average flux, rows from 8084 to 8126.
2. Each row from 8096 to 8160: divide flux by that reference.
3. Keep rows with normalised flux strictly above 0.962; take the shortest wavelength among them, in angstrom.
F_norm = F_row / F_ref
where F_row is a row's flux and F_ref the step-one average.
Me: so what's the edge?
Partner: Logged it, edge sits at 8097.0 angstrom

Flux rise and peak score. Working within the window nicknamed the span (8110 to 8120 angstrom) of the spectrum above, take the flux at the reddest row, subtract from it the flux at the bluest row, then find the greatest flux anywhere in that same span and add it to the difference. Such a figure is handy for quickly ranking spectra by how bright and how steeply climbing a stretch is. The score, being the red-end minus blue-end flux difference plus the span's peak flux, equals 42.0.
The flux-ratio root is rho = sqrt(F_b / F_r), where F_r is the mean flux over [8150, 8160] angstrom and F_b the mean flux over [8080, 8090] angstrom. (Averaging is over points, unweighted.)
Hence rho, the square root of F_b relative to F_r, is 1.03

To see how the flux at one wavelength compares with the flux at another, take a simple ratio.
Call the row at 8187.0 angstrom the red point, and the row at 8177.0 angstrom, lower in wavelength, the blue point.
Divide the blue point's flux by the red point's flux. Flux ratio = 1.04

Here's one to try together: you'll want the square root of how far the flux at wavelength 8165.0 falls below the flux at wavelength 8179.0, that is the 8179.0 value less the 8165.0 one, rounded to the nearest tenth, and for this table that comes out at 1.8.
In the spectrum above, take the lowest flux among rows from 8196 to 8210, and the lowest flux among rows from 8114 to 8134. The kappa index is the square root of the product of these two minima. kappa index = 39.8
